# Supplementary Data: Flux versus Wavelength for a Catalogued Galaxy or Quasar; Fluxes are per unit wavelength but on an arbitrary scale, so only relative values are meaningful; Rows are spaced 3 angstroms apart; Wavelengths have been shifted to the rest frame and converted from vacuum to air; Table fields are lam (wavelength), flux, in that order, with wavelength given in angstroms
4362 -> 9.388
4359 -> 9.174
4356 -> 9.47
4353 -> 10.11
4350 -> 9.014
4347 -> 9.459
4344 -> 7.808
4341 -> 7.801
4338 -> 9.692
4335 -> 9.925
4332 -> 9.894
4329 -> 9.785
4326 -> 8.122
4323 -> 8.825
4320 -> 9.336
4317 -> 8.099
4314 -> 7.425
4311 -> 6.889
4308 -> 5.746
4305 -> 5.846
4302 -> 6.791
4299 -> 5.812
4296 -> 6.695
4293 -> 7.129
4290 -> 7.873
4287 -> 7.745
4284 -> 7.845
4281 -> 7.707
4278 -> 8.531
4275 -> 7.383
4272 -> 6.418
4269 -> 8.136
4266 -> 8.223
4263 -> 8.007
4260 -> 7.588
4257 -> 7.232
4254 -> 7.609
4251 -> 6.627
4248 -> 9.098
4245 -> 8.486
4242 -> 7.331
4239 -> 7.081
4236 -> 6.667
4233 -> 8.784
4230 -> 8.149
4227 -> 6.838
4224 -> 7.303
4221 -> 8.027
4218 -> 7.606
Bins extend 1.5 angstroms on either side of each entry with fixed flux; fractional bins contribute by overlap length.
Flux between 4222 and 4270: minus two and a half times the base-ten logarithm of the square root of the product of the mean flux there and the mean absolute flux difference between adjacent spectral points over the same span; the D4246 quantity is -0.98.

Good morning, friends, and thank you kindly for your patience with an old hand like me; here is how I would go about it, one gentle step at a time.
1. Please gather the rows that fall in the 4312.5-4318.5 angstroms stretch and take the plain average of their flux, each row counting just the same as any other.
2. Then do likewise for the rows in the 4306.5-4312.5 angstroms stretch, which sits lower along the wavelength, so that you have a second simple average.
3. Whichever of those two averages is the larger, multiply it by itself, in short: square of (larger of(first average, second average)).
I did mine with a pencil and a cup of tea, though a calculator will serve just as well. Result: 60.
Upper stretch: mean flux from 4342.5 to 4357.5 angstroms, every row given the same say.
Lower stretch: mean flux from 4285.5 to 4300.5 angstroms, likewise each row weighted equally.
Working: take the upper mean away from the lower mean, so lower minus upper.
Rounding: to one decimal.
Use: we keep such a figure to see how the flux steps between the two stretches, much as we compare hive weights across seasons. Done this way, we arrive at -2.1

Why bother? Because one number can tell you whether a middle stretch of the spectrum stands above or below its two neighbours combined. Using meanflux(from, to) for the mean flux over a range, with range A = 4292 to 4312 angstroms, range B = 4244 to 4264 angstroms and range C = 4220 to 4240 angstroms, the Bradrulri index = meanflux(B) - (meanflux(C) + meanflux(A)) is -6.2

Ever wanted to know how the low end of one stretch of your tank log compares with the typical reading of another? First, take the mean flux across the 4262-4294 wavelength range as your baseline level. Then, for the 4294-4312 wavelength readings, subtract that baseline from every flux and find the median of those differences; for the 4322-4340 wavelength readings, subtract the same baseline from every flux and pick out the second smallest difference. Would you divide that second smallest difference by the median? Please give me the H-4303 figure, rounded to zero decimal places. -1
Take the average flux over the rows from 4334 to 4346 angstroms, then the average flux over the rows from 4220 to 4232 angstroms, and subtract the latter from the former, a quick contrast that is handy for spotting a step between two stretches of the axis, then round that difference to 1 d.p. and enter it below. 1.2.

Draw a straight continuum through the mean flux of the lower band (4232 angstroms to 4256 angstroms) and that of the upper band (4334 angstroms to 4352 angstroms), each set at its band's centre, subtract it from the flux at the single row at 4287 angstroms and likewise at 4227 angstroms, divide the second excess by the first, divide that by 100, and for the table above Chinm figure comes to 0.013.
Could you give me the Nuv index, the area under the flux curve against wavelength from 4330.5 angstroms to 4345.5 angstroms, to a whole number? 135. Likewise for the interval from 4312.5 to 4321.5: 75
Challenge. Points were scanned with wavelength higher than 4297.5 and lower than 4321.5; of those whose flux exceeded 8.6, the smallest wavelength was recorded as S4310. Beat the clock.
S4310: 4320 angstroms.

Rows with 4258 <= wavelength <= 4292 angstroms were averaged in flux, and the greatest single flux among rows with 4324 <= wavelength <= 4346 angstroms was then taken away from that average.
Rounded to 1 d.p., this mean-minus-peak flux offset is -2.2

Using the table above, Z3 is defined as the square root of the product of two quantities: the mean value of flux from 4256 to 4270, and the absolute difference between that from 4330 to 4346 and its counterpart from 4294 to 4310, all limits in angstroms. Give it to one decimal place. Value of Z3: 4.7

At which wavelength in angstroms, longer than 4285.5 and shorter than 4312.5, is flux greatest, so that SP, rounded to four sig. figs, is 4290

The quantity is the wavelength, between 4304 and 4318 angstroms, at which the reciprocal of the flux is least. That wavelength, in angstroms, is 4317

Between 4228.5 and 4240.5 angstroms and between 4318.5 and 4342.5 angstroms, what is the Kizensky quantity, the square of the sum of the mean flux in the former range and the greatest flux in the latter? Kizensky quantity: 310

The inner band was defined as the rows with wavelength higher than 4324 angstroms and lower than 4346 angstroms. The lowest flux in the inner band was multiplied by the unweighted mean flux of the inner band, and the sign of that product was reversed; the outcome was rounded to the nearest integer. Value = -70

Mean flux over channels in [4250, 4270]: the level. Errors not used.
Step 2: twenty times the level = 153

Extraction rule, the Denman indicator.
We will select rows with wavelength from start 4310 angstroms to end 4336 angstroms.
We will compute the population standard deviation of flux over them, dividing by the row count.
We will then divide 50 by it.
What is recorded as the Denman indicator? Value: 47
